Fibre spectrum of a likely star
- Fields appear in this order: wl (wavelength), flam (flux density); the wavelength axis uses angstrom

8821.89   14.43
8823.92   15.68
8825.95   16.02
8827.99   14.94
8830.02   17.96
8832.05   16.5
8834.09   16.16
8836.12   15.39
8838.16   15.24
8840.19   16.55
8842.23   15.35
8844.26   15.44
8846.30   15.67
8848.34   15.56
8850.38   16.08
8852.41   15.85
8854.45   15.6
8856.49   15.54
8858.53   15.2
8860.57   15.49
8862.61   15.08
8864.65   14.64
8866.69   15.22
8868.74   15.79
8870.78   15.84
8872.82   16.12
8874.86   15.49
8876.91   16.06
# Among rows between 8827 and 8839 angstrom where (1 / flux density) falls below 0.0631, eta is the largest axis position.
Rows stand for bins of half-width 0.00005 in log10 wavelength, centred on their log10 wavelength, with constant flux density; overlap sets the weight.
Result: 8834.09 angstrom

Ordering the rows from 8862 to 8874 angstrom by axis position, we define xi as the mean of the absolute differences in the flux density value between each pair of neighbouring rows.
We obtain 0.38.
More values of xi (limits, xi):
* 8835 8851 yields 0.52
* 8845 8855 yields 0.28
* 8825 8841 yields 1.16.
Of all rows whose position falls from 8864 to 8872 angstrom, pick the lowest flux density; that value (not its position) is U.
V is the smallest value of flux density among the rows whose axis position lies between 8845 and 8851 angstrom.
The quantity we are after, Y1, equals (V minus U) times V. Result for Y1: 14.3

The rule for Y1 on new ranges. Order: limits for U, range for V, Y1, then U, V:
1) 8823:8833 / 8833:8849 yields 4.6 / 14.94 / 15.24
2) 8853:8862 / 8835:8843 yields 0.6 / 15.2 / 15.24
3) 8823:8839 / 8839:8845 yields 6.3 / 14.94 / 15.35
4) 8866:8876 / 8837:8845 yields 0.3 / 15.22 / 15.24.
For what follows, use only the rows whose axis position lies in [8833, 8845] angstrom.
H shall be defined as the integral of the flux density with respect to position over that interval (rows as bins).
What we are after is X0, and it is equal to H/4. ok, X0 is 47.1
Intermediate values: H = 188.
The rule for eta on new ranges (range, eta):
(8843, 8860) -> 8852.41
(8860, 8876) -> 8872.82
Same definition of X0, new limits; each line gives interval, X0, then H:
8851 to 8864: 50.3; 201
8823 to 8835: 48.6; 194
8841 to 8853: 47.0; 188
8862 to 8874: 46.4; 186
